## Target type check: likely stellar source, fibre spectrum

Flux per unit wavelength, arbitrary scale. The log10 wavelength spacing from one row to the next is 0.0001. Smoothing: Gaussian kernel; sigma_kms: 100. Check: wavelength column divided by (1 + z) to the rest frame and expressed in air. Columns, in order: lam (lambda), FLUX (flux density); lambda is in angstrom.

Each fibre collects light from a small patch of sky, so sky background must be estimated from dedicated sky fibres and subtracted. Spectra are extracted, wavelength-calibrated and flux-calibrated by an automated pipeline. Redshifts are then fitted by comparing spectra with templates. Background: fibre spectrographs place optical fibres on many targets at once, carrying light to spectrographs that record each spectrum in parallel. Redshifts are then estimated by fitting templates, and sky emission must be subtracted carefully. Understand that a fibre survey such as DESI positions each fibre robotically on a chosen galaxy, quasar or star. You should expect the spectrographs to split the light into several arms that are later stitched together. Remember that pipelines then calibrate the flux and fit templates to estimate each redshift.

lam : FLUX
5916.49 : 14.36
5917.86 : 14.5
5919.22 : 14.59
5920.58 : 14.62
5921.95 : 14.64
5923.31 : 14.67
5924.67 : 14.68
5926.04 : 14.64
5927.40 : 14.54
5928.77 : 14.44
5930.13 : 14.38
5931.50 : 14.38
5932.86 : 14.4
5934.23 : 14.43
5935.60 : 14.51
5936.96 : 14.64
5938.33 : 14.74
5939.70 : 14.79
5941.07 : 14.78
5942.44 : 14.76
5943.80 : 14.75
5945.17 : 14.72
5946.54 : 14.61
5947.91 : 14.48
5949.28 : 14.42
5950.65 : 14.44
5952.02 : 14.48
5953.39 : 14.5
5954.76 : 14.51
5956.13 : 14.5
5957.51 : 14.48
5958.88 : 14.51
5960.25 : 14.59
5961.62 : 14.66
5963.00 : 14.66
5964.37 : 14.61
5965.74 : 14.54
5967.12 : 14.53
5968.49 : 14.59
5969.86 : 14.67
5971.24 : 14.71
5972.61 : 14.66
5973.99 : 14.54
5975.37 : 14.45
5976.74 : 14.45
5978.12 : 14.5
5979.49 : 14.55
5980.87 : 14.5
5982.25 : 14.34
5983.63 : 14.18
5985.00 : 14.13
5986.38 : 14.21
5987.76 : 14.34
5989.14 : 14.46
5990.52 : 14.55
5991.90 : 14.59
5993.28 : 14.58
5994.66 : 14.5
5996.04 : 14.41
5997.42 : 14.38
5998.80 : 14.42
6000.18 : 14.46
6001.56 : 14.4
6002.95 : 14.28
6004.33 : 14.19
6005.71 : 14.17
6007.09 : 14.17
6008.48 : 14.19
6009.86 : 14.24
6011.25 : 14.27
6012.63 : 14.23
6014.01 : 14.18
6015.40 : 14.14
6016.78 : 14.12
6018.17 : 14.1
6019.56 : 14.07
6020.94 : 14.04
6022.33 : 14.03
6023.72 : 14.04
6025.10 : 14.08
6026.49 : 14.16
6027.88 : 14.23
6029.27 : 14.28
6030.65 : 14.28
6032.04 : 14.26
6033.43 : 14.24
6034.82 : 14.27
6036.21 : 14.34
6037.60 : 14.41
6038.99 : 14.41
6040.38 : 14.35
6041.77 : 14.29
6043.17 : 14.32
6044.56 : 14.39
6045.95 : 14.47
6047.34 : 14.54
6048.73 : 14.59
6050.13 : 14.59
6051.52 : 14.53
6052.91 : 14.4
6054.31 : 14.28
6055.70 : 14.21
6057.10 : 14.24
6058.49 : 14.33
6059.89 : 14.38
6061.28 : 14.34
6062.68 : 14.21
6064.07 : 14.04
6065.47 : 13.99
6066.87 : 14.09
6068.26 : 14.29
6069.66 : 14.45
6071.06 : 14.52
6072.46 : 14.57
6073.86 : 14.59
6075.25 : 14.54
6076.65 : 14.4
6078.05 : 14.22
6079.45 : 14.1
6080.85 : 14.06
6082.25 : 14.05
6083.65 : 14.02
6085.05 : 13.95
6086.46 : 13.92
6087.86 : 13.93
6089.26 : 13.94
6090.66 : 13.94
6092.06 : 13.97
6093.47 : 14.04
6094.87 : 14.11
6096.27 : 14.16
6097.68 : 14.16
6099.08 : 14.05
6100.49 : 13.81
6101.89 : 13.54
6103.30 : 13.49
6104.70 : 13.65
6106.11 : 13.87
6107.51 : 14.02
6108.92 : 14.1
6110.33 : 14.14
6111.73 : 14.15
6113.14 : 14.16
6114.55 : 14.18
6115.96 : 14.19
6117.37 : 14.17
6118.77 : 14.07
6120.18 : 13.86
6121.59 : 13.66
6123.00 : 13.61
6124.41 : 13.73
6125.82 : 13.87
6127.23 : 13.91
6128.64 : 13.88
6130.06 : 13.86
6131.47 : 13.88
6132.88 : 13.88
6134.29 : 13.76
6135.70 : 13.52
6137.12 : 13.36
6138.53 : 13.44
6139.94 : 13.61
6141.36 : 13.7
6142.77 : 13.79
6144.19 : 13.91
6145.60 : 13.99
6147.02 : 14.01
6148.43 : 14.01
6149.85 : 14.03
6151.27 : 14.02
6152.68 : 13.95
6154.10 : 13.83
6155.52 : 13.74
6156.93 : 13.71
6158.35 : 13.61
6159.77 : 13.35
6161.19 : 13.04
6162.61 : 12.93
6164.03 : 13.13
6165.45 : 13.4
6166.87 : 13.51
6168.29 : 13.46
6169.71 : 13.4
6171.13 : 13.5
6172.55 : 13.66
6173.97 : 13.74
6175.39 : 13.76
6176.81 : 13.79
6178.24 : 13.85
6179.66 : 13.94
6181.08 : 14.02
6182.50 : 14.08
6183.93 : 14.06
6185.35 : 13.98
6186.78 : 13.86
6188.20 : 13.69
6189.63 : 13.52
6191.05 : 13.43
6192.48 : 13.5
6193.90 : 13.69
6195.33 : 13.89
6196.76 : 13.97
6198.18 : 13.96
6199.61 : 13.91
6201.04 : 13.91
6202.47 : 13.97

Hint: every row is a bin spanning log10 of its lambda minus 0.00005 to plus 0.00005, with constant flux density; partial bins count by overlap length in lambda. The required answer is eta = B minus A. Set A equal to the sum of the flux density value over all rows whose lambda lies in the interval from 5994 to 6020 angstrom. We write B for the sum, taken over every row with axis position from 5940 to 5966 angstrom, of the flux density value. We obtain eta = 6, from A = 271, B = 277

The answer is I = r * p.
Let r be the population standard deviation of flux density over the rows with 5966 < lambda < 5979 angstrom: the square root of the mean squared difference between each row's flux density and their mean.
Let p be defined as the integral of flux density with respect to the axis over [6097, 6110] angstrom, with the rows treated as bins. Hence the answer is 16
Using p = 180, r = 0.091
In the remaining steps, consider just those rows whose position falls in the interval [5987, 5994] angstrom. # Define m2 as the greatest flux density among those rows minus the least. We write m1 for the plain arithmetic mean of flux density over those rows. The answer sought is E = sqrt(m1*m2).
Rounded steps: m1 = 14.5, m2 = 0.25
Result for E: 1.9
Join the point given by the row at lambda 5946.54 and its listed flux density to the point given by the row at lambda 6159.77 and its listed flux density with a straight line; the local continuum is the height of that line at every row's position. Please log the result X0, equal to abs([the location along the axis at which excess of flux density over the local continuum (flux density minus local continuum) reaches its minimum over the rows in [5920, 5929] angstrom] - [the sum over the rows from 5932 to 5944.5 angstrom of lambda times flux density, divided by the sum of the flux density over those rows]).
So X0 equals 9.6 angstrom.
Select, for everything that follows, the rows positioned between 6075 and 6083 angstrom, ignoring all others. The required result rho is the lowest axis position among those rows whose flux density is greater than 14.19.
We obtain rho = 6075.25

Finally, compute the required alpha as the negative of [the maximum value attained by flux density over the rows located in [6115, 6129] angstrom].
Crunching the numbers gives -14.2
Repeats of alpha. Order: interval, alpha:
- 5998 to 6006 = -14.5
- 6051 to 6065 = -14.5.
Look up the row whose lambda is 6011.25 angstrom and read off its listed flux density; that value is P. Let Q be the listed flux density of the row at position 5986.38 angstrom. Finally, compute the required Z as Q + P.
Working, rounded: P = 14.27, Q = 14.21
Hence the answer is 28.5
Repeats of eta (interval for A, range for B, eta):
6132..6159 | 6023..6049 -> 10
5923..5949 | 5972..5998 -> -3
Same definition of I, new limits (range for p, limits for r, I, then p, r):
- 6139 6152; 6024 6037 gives 13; 181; 0.072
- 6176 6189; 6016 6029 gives 11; 181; 0.062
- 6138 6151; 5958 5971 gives 10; 180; 0.057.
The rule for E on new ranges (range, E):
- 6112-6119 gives 1.3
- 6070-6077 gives 1.7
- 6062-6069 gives 2.1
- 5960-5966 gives 1.3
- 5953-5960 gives 0.7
